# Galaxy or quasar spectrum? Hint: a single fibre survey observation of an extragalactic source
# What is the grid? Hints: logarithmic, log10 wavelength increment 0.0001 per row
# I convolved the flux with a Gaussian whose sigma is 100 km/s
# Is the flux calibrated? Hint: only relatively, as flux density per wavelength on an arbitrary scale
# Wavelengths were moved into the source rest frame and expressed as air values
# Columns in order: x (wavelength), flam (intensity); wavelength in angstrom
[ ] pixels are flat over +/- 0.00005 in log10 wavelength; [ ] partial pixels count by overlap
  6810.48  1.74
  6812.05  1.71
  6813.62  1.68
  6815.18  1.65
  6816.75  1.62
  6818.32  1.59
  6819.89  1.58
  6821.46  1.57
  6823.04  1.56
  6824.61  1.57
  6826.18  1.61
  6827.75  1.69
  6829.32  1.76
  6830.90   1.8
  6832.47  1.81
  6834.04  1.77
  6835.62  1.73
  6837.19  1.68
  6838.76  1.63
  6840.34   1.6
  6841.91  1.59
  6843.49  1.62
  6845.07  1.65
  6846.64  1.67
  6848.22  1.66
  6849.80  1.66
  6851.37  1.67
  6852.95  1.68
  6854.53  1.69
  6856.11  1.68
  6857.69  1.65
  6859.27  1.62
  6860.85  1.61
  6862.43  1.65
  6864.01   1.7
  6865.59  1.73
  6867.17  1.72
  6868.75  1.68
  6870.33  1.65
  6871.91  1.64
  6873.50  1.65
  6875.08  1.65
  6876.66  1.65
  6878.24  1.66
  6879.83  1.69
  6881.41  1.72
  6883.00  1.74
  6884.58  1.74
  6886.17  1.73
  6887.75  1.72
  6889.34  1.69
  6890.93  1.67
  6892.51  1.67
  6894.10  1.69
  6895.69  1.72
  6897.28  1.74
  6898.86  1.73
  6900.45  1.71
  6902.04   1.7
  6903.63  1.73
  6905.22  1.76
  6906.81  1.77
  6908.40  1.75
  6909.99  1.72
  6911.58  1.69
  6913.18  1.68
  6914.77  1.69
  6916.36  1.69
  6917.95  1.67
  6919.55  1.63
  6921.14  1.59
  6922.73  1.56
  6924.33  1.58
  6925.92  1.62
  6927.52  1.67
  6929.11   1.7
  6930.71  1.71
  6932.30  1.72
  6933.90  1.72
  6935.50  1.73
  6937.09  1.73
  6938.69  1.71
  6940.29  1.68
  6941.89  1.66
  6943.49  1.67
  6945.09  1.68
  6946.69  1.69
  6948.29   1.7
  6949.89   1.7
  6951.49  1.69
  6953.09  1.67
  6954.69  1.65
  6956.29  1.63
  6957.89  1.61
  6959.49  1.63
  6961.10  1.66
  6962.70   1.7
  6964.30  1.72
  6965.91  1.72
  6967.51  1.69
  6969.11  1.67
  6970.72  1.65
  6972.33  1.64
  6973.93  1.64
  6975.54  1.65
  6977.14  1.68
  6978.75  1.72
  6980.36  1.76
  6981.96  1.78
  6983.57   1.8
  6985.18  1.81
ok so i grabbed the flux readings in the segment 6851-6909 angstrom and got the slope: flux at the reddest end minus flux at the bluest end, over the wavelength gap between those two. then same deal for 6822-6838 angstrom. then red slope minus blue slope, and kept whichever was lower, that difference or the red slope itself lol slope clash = -0.0071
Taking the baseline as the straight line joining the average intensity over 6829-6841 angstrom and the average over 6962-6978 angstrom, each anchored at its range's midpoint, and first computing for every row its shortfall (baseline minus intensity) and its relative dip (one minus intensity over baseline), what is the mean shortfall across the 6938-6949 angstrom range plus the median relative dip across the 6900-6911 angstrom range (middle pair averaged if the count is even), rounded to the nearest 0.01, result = -0.02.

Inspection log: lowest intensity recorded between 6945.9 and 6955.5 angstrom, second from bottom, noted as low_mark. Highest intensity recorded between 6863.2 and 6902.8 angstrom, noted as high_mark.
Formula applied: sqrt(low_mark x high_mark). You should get 1.70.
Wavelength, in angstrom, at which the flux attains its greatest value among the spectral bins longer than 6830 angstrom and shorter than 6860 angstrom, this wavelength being 6832.47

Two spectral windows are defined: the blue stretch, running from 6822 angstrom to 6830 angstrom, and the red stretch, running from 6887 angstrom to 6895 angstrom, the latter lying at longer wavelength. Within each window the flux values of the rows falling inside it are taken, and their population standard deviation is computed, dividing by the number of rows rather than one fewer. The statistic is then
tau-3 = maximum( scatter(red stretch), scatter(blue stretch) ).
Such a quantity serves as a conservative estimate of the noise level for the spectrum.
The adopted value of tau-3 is 0.076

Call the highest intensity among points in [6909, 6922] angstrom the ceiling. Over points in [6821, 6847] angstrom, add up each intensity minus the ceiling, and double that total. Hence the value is -1.86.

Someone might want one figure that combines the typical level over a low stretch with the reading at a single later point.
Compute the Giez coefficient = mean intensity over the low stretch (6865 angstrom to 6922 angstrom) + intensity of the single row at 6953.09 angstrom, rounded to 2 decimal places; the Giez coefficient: 3.37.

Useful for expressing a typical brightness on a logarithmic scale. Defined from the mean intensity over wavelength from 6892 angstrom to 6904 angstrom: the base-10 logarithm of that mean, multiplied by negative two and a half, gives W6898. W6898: -0.5833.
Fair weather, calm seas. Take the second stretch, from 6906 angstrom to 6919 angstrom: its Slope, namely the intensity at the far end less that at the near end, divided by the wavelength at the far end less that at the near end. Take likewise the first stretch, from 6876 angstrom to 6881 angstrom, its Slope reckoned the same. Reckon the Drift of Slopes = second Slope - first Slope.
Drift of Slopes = -0.022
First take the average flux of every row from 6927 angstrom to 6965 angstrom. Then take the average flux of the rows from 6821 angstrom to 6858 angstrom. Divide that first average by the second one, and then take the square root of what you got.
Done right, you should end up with 1.01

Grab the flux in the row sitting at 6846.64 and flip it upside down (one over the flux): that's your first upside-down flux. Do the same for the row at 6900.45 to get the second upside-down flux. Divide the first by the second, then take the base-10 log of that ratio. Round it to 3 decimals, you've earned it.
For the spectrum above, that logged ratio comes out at 0.010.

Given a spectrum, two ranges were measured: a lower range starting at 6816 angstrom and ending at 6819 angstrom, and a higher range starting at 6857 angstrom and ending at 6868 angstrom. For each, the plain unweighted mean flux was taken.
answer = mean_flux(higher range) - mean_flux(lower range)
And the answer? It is 0.064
